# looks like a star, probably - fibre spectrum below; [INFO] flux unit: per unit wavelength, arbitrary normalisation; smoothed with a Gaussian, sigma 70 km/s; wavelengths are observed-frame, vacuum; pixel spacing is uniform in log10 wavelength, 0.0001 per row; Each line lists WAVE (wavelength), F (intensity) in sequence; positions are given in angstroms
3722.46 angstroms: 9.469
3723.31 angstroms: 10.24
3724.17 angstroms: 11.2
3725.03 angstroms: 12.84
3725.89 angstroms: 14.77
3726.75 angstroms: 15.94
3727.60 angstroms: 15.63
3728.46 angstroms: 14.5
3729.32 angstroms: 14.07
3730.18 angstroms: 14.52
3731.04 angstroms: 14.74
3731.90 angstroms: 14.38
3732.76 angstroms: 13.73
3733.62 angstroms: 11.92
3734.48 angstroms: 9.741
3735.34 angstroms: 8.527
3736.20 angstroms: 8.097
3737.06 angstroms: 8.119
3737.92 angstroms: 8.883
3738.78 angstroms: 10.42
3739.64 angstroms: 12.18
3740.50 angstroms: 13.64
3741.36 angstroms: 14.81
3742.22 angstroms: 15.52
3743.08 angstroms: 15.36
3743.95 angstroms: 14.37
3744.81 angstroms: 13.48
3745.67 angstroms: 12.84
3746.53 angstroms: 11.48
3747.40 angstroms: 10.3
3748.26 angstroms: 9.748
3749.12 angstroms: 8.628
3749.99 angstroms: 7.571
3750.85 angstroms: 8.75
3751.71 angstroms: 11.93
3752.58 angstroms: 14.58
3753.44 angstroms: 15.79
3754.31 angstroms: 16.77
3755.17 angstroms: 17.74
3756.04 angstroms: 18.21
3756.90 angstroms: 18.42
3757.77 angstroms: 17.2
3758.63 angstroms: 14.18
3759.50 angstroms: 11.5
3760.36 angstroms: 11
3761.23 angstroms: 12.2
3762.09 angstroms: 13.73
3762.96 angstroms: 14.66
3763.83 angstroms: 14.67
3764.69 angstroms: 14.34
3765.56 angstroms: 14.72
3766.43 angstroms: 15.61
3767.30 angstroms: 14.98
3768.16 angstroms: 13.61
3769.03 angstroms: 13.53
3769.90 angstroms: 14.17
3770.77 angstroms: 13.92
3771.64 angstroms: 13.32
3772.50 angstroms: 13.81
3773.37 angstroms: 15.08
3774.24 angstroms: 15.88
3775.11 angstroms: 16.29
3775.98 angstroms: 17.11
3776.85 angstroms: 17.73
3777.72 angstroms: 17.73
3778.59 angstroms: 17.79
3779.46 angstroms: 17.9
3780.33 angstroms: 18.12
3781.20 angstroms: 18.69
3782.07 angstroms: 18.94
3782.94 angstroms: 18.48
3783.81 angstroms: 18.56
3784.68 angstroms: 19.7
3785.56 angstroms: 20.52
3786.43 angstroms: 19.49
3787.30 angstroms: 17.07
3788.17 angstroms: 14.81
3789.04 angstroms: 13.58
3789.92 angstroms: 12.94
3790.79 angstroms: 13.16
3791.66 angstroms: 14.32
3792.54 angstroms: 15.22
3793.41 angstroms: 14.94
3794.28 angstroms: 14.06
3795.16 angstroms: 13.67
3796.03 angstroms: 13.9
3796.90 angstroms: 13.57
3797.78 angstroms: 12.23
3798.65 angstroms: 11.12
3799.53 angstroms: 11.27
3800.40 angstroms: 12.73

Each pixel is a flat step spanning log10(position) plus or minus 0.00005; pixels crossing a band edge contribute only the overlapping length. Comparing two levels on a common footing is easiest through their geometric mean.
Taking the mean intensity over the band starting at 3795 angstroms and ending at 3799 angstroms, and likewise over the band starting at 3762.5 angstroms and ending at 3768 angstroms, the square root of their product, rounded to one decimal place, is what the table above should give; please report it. 13.8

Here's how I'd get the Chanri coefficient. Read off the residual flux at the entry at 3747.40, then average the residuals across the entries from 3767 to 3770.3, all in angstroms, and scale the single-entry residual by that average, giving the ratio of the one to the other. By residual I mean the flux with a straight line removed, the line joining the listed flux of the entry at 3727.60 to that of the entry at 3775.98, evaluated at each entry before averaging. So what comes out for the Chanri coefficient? 2.1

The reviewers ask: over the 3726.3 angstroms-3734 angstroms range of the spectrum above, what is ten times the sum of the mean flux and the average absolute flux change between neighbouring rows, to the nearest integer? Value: 151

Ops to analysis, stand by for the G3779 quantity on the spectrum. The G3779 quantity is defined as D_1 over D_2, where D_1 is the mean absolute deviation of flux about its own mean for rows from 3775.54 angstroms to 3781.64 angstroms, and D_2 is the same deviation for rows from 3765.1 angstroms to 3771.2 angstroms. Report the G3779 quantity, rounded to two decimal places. 0.50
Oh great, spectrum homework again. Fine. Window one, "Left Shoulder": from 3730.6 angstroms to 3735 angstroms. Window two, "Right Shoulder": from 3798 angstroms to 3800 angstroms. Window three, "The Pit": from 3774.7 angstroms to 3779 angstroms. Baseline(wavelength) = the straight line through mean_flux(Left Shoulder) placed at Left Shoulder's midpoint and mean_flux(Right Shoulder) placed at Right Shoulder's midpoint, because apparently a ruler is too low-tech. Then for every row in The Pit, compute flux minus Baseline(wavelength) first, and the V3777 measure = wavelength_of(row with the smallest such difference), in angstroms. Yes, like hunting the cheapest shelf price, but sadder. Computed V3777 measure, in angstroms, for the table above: 3775.11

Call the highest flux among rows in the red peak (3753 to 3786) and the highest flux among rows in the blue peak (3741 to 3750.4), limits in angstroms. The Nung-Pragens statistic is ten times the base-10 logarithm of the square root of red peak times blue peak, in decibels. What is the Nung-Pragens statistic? 12.5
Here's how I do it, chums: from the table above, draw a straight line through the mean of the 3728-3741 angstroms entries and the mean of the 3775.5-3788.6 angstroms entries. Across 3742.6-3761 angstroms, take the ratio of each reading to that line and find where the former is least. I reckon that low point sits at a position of 3749.99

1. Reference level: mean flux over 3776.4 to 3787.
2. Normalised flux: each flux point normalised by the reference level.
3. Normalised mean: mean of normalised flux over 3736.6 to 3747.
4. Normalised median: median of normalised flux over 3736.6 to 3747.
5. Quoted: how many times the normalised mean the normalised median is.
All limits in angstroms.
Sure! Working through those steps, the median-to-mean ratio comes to 1.05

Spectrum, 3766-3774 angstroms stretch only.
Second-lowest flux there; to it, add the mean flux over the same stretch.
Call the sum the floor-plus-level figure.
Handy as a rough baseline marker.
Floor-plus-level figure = 27.8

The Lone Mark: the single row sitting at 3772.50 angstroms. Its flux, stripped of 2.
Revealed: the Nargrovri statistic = 11.8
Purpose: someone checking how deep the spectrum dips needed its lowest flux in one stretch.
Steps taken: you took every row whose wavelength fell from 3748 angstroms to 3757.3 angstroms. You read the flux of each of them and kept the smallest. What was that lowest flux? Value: 7.571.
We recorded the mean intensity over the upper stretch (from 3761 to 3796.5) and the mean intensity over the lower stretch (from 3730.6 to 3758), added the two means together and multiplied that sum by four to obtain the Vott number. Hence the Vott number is 114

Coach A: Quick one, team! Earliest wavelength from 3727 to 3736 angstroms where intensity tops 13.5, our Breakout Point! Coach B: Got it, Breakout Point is 3727.60 angstroms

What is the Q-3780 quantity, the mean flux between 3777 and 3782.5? 18.2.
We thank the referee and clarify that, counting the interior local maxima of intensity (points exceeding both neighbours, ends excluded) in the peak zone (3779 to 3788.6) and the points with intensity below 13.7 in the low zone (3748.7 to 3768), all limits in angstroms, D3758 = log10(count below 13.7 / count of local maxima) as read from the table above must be 0.54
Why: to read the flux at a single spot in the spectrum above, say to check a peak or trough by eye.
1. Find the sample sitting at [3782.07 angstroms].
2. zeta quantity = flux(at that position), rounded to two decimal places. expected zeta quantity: 18.94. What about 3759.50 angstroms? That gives 11.50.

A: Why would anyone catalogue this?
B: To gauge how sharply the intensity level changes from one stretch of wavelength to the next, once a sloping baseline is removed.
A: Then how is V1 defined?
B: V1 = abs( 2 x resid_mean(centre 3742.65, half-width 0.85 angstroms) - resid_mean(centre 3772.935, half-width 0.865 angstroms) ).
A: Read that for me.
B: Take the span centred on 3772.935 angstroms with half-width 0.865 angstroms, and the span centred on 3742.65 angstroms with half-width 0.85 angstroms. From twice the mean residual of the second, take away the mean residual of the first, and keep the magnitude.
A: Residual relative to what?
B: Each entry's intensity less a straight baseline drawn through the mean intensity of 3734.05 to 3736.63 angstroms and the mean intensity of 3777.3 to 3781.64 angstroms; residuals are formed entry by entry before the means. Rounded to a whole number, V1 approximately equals 12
